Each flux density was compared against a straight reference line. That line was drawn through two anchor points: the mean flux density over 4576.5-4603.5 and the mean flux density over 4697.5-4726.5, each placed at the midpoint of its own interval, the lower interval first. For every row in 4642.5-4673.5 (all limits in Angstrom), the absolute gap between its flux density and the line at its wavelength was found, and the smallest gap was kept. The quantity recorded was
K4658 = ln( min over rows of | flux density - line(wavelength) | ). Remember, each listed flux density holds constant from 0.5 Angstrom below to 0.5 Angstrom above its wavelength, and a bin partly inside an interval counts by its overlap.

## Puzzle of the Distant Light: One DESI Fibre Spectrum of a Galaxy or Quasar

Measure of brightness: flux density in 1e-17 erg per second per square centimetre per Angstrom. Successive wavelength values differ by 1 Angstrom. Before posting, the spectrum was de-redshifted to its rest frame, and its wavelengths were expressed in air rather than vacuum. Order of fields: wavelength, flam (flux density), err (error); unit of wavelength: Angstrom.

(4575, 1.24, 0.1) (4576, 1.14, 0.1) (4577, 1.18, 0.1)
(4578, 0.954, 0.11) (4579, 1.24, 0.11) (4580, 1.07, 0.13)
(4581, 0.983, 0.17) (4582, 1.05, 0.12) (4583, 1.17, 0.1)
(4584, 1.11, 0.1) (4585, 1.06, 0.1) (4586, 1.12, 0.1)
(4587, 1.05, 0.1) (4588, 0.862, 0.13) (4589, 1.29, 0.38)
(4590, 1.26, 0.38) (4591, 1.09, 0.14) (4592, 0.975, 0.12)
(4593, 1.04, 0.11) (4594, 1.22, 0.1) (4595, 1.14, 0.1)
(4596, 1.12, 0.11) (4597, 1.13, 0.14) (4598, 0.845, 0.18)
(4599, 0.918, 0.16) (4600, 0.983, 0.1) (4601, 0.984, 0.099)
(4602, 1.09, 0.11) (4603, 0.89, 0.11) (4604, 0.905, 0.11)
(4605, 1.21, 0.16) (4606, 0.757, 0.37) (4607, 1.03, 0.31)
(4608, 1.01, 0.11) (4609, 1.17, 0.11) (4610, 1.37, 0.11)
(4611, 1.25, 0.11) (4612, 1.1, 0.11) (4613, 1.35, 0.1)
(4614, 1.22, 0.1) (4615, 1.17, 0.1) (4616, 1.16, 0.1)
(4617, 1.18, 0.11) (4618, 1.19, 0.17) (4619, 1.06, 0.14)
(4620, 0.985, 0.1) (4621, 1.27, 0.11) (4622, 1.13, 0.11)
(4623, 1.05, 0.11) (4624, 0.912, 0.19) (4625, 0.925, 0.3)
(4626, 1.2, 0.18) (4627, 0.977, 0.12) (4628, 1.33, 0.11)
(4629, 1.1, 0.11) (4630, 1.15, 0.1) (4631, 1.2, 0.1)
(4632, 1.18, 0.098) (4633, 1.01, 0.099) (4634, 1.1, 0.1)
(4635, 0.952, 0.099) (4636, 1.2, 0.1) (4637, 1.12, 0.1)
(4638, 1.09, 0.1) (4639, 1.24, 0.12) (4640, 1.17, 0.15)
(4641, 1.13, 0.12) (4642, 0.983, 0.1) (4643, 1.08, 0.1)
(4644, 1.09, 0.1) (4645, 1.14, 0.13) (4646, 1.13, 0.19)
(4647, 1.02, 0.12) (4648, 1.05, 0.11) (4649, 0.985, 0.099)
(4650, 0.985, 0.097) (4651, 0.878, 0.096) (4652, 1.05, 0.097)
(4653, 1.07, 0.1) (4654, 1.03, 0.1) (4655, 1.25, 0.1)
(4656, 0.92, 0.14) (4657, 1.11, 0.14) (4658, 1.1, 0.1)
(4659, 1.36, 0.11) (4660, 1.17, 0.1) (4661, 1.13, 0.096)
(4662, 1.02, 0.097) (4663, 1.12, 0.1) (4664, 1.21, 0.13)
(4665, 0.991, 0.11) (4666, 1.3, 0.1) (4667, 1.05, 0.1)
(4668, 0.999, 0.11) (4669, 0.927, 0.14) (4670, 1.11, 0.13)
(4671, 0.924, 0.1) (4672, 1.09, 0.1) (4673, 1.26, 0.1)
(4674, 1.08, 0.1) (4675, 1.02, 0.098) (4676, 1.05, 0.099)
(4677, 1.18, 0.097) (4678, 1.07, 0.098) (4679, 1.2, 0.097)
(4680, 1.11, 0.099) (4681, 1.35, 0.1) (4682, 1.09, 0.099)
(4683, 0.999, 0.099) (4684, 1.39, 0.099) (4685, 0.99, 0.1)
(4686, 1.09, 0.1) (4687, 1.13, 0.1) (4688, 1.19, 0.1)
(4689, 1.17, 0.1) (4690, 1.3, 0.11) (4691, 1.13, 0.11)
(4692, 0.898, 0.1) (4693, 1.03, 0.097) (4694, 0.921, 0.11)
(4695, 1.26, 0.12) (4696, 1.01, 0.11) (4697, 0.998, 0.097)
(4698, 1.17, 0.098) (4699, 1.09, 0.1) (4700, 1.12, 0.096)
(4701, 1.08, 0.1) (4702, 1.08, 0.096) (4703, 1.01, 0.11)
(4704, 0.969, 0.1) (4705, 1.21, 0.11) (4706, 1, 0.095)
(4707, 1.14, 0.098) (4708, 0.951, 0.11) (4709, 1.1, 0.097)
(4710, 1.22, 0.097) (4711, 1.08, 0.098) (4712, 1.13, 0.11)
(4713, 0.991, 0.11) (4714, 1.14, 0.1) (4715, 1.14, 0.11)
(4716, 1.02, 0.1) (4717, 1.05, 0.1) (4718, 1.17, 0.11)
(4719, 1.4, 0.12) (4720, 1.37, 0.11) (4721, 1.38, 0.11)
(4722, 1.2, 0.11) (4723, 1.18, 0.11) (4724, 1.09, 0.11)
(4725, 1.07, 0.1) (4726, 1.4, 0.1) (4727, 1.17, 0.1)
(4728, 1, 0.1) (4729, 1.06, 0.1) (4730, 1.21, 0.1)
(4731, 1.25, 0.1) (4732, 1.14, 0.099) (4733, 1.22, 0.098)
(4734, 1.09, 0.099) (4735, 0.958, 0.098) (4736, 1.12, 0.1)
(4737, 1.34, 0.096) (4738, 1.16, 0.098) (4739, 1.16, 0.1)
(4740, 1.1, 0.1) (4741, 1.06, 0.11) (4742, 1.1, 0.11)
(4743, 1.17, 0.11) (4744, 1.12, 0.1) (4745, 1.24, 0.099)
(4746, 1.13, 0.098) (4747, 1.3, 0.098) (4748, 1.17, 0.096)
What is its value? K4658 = -6.0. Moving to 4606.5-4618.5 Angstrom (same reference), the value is -3.9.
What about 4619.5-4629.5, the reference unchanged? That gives -4.6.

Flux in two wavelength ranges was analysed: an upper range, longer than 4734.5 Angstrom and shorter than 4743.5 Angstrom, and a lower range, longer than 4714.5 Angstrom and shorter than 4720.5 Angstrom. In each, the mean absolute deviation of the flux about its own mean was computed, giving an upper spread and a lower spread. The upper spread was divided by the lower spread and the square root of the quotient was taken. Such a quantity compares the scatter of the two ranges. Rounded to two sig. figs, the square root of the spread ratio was 0.73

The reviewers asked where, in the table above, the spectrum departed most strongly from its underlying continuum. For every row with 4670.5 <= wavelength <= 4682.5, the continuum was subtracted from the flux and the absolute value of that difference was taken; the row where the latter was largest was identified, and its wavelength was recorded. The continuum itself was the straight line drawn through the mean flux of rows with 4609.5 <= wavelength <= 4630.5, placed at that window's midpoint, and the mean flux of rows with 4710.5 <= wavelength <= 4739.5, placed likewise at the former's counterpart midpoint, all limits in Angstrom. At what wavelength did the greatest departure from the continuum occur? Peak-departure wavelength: 4671 Angstrom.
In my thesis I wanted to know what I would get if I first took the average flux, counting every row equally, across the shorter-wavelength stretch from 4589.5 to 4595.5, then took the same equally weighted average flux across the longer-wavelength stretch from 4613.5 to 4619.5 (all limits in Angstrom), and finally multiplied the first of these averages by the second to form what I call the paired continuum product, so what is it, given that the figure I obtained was 1.30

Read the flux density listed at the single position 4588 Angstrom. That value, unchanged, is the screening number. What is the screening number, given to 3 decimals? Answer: 0.862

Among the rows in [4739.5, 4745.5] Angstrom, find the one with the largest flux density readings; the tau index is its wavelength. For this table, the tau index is 4745 Angstrom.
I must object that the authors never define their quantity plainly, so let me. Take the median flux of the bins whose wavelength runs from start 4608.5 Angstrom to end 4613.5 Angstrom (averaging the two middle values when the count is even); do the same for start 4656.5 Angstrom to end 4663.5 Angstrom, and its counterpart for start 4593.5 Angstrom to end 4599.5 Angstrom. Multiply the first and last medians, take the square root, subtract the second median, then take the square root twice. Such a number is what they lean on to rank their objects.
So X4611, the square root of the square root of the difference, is 0.507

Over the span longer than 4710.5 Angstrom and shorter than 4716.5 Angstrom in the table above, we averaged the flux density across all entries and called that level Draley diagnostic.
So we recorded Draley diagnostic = 1.08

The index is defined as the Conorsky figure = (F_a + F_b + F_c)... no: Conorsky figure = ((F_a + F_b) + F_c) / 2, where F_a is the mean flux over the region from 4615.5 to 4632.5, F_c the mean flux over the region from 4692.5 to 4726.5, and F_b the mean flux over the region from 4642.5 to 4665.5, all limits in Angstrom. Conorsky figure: 1.661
